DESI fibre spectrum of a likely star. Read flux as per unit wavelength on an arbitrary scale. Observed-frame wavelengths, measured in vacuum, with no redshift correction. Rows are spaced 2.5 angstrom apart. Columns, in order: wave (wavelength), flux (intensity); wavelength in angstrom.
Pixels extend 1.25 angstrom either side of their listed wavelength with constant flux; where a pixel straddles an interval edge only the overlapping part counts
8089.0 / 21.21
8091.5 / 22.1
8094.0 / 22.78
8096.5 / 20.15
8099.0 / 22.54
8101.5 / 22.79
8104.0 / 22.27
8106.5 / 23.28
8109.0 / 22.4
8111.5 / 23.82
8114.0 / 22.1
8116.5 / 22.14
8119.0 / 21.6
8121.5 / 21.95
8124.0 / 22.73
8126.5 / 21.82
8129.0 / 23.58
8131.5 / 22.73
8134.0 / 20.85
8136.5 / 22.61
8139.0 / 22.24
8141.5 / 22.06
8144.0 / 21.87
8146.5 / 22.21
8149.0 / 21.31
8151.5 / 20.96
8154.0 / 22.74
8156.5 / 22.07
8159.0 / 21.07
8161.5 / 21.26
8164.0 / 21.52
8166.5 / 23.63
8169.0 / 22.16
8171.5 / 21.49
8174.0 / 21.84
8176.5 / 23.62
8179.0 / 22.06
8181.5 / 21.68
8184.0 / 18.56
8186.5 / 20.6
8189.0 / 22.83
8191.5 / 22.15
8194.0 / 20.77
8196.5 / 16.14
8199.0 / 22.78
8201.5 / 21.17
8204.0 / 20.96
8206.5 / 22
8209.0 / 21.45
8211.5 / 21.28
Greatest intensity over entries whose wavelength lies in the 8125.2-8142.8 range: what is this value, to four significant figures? 23.58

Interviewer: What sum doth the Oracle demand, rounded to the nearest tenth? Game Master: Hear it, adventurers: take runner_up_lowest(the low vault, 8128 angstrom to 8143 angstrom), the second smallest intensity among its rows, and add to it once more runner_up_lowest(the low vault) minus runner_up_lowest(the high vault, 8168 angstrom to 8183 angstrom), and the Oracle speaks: 22.4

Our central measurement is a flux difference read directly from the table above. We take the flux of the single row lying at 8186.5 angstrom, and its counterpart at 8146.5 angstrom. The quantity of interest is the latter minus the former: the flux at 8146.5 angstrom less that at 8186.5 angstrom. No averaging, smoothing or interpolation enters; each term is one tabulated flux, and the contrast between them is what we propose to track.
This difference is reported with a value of 1.6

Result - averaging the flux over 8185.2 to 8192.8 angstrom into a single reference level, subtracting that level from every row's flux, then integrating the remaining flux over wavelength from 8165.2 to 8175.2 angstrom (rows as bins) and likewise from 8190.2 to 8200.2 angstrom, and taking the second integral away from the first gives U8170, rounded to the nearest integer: 18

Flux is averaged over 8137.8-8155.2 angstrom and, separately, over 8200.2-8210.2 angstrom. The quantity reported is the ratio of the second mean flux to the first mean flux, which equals 0.98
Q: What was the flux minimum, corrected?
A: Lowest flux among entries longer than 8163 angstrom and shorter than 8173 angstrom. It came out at 21.49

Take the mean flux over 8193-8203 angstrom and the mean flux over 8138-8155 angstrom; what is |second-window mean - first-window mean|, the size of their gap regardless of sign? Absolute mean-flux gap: 1.7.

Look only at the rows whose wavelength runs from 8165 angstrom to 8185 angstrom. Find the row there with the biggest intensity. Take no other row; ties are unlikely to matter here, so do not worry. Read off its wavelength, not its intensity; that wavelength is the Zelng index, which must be 8166.5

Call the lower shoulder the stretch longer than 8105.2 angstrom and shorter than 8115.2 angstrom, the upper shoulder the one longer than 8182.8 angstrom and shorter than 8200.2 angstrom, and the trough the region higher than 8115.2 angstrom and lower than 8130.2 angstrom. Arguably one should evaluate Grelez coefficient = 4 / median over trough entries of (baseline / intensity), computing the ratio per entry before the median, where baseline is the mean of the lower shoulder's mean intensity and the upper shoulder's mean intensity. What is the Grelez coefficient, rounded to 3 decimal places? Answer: 4.059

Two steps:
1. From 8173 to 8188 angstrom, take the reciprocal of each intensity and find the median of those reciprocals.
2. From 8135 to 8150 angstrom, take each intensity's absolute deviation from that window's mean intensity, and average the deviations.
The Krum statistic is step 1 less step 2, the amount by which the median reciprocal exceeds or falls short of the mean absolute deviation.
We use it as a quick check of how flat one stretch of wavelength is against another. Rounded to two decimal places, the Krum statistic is -0.26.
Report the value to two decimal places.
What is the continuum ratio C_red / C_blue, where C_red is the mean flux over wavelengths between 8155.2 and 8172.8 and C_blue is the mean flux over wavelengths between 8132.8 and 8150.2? 1.00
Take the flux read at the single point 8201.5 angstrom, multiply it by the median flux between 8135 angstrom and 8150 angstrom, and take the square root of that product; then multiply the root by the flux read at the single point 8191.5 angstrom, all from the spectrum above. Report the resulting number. 479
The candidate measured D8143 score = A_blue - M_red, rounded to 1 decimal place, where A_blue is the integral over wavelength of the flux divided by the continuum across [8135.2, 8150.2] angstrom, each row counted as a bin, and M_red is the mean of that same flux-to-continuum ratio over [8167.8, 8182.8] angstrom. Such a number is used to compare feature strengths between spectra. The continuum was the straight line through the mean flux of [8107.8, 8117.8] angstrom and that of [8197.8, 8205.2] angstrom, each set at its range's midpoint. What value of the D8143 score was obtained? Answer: 13.8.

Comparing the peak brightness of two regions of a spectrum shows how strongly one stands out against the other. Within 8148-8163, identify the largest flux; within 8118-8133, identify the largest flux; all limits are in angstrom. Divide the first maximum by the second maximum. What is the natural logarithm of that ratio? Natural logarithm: -0.036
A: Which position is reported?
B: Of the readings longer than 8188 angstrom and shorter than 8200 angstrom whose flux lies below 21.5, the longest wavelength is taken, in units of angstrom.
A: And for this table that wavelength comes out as 8196.5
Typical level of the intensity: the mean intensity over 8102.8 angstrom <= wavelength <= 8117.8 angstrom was 22.67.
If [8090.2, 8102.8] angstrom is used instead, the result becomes 22.07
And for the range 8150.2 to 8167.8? 21.89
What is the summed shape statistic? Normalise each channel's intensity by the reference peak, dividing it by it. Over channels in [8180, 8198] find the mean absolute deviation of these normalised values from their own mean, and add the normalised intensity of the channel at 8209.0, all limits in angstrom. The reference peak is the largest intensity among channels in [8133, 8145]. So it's 1.03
